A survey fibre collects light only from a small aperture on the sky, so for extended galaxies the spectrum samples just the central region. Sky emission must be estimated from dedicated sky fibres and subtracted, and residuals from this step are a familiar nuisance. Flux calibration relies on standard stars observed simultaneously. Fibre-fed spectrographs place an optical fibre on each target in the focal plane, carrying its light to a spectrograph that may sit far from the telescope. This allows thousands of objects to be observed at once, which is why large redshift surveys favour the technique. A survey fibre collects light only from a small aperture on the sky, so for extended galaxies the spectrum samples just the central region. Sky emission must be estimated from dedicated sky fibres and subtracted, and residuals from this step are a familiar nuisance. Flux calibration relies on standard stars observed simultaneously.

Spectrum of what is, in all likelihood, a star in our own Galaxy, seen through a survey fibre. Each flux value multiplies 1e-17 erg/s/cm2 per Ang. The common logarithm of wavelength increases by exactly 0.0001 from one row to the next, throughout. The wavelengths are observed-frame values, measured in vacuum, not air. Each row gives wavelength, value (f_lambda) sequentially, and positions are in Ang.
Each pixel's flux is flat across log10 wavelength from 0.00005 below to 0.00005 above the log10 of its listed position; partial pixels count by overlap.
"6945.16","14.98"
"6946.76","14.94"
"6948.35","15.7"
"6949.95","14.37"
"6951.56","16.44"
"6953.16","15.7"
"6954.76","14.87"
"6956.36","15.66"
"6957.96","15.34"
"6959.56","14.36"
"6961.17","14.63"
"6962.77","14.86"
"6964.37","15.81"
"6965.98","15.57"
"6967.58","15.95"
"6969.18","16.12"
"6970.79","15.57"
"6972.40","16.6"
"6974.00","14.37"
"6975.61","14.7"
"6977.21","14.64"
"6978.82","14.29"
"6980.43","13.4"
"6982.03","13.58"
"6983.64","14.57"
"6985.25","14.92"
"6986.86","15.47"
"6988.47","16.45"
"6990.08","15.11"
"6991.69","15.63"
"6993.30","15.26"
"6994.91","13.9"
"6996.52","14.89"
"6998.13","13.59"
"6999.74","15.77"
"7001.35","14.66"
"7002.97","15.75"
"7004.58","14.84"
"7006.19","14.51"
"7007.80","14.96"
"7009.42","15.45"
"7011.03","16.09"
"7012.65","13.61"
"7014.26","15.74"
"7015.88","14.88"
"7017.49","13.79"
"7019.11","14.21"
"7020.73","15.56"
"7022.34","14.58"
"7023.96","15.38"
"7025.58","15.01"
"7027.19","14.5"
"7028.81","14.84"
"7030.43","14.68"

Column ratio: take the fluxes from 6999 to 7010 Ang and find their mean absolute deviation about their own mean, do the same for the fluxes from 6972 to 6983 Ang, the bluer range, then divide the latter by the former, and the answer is 1.5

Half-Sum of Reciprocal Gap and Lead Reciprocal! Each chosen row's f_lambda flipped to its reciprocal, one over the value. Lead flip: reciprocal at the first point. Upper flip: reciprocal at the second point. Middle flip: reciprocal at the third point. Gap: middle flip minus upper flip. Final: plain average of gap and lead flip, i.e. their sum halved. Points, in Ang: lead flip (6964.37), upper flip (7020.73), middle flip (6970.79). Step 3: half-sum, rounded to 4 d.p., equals 0.0316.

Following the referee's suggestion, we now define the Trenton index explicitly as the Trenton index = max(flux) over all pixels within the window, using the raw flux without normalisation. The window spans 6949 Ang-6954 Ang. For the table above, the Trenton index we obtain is 16.44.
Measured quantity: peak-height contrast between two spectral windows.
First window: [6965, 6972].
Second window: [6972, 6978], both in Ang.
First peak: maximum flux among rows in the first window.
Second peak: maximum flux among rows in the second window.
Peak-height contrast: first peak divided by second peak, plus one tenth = 1.07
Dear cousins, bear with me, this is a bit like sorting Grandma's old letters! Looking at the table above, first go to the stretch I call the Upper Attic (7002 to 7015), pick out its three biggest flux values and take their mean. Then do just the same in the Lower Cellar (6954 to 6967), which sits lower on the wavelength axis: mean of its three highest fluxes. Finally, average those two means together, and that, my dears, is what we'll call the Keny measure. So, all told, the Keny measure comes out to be 15.8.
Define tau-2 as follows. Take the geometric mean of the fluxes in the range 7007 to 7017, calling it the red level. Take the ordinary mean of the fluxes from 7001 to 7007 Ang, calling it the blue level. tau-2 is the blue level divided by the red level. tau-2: 0.99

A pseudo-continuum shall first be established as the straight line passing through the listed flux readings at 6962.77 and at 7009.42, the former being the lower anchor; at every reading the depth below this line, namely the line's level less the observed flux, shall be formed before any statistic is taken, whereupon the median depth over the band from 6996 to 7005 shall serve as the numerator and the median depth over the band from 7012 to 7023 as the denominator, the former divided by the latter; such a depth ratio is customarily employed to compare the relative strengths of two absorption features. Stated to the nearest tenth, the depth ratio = 0.5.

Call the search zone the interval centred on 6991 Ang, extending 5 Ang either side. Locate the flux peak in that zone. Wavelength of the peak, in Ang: 6988.47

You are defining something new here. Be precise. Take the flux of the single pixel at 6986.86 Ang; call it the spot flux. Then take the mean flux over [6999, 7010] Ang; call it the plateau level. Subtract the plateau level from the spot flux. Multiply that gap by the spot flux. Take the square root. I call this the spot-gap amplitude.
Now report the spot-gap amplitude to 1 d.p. 2.3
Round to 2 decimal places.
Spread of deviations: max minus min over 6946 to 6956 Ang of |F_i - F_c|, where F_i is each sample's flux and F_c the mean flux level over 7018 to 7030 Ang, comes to 1.57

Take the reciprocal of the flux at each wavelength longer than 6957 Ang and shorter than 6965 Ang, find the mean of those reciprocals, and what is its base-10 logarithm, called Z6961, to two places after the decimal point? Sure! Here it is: -1.18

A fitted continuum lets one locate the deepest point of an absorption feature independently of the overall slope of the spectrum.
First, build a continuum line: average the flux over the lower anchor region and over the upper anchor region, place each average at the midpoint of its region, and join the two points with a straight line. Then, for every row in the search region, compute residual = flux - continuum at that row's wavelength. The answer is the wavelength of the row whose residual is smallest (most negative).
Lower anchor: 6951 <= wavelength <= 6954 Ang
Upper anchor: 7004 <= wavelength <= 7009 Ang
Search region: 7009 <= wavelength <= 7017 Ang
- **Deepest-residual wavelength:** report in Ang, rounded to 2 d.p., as 7012.65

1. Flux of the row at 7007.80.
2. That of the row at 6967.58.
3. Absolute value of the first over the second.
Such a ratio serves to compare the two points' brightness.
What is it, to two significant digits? 0.94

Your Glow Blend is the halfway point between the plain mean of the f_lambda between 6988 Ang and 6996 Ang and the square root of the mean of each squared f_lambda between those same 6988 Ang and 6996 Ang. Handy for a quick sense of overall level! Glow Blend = 15.3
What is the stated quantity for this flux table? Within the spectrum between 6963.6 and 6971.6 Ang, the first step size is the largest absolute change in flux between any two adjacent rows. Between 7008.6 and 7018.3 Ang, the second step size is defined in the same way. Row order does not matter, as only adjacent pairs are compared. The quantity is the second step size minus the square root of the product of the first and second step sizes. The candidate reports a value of 1.31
